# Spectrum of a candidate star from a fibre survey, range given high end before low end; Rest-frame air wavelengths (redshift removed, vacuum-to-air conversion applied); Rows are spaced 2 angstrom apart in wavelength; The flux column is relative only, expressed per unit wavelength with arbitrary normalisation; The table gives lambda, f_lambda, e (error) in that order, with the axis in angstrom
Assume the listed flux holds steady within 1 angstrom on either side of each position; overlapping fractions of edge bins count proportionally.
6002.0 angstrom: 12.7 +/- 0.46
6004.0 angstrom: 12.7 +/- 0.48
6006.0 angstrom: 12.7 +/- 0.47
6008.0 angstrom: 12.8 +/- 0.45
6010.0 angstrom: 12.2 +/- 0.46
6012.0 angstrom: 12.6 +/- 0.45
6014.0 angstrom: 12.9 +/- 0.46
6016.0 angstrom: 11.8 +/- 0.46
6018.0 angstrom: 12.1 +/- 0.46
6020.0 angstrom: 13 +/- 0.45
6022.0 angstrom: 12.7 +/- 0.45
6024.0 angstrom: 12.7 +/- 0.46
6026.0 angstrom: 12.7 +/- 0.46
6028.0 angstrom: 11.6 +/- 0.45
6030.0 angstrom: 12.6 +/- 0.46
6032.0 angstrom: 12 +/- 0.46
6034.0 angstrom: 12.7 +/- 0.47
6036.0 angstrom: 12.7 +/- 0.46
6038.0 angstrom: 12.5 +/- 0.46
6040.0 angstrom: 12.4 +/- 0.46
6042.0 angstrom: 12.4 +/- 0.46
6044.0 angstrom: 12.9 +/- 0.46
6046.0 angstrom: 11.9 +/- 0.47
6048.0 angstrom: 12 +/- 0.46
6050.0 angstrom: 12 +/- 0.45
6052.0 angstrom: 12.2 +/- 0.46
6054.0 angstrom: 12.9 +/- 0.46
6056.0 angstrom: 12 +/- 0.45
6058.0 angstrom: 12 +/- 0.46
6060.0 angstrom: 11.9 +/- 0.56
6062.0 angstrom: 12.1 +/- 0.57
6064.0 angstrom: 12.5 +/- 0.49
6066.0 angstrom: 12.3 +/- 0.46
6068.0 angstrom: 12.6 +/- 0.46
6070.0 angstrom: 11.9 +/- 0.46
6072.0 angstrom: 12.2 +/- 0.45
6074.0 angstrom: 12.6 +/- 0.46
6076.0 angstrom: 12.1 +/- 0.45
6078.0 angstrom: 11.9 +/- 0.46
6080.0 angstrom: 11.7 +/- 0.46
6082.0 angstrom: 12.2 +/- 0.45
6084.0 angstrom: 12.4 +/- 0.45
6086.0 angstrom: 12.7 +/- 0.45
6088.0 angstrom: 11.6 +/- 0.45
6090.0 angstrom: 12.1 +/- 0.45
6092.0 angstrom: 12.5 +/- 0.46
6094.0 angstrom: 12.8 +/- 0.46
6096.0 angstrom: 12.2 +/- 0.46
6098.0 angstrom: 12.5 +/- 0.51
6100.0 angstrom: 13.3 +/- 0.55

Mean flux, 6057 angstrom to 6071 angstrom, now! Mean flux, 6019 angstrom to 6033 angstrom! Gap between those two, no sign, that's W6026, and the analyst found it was 0.29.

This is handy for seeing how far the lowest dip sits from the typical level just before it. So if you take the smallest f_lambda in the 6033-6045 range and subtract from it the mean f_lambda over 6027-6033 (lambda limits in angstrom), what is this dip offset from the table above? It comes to 0.33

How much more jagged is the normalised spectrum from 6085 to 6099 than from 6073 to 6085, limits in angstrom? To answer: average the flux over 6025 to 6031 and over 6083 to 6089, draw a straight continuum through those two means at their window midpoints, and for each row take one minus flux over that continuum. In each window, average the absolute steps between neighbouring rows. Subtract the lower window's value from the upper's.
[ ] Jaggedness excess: 0.018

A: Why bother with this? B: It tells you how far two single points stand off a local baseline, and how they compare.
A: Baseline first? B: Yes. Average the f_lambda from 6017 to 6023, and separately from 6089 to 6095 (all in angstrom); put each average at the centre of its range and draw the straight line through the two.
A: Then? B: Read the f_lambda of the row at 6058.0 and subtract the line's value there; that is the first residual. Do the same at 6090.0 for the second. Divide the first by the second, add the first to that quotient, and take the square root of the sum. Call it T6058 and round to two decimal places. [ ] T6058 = 0.95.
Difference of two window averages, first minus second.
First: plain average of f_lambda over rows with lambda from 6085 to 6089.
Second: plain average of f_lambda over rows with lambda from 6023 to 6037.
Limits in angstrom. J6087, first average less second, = -0.28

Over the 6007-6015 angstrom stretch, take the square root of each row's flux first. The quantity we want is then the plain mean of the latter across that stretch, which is 3.55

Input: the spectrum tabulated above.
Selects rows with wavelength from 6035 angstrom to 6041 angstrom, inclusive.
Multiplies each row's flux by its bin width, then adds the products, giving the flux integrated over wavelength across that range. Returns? 75.2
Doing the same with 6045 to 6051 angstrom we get 71.8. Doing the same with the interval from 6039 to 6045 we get 75.4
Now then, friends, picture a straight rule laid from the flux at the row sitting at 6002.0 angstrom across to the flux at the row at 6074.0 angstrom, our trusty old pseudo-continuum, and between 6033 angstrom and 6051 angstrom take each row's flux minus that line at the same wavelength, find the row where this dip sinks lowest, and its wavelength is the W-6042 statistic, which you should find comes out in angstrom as 6046.0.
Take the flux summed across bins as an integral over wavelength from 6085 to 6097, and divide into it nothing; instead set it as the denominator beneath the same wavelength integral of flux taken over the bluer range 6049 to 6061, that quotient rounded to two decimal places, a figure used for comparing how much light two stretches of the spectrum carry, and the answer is 0.99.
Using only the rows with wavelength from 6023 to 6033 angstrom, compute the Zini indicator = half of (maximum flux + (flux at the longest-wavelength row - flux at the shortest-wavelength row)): 6.0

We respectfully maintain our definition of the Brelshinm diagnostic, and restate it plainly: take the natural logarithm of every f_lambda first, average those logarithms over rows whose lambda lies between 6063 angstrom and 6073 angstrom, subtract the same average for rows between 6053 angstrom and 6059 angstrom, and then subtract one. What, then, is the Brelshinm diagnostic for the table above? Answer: -1.00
